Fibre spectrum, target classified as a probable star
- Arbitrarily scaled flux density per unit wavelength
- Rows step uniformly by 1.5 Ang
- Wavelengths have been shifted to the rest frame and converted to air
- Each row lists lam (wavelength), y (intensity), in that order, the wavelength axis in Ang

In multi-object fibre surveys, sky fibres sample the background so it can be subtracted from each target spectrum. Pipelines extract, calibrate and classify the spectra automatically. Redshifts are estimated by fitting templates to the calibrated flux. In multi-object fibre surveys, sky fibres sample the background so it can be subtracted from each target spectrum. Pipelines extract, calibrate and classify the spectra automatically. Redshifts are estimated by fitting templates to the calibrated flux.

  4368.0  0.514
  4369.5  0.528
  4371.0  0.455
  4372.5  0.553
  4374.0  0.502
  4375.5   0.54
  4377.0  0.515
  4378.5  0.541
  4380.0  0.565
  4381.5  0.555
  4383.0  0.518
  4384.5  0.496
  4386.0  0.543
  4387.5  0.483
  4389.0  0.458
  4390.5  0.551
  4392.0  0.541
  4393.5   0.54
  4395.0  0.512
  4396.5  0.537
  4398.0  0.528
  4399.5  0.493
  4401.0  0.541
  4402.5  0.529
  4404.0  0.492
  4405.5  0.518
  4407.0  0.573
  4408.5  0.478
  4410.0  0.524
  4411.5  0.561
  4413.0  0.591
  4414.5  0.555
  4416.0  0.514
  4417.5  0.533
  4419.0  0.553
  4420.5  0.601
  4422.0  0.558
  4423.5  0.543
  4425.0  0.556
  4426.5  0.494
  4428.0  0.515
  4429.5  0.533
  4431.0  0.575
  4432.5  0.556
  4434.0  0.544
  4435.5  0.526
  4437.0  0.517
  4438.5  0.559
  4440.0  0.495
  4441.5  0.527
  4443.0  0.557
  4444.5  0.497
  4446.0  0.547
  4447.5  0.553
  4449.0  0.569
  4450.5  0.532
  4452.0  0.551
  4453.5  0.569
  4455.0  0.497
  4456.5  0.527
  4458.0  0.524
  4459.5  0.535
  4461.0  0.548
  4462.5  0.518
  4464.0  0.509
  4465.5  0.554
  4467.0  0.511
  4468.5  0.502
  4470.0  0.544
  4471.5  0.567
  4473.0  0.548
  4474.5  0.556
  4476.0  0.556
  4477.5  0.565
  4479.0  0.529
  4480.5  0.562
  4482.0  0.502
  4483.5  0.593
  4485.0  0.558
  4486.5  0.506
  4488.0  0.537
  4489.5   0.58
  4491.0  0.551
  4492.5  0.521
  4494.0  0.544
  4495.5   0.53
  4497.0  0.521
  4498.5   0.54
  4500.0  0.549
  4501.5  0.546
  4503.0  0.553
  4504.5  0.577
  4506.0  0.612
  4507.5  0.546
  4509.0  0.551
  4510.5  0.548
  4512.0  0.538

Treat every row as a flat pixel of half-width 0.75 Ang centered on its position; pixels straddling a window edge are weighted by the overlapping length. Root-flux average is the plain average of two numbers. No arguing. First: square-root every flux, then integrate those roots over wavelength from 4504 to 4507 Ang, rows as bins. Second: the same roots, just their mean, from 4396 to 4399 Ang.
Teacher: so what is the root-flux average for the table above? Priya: 1.52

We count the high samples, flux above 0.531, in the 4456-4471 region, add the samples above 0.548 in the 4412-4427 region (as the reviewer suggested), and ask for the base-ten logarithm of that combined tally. 1.00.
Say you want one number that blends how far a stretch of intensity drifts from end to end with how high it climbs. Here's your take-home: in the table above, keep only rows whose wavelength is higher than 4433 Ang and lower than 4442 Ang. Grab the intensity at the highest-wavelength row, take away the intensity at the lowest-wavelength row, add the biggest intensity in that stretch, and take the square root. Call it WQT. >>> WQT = 0.736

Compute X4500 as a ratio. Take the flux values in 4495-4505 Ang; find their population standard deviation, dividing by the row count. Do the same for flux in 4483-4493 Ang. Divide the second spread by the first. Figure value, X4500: 1.7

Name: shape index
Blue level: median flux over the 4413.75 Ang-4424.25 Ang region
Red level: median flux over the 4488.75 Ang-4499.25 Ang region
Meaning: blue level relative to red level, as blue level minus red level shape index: 0.013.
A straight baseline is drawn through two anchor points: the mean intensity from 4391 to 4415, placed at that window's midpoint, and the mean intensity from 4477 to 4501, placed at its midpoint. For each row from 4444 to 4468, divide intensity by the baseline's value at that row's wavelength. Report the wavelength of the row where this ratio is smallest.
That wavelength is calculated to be 4455.0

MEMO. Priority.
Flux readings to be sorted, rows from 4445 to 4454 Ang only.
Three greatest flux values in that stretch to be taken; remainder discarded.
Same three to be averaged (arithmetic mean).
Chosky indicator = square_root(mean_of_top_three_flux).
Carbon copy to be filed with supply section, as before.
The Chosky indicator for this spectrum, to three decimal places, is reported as 0.751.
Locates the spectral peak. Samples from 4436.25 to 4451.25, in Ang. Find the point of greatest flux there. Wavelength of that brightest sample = 4449.0 Ang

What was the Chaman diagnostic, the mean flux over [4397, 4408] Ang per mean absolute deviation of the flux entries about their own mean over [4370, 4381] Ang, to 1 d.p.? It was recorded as 18.1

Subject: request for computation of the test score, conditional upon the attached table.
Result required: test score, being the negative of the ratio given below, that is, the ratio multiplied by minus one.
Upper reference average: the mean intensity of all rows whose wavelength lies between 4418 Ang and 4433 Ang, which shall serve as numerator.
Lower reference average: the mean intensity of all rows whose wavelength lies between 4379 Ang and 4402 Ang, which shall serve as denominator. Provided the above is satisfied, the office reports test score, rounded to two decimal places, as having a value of -1.05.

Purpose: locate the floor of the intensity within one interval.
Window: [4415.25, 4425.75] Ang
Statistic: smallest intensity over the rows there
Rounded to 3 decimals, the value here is 0.514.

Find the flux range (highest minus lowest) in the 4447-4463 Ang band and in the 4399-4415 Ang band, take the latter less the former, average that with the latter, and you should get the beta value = 0.077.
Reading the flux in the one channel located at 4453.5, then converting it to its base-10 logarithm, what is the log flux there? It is -0.245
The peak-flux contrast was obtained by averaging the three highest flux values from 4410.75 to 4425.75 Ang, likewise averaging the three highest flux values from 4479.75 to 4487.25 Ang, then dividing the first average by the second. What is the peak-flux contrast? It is 1.02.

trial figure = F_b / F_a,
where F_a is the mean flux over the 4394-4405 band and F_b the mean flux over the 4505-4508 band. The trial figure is 1.12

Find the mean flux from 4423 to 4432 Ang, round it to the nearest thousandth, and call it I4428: 0.536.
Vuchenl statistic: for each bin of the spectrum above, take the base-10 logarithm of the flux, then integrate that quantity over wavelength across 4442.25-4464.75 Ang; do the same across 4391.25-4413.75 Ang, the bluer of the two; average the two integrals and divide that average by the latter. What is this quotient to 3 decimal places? 0.992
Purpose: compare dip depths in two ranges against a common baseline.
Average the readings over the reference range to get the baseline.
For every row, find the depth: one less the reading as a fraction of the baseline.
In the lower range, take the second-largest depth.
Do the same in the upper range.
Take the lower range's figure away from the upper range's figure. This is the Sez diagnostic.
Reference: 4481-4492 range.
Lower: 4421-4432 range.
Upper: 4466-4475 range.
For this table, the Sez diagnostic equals 0.01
